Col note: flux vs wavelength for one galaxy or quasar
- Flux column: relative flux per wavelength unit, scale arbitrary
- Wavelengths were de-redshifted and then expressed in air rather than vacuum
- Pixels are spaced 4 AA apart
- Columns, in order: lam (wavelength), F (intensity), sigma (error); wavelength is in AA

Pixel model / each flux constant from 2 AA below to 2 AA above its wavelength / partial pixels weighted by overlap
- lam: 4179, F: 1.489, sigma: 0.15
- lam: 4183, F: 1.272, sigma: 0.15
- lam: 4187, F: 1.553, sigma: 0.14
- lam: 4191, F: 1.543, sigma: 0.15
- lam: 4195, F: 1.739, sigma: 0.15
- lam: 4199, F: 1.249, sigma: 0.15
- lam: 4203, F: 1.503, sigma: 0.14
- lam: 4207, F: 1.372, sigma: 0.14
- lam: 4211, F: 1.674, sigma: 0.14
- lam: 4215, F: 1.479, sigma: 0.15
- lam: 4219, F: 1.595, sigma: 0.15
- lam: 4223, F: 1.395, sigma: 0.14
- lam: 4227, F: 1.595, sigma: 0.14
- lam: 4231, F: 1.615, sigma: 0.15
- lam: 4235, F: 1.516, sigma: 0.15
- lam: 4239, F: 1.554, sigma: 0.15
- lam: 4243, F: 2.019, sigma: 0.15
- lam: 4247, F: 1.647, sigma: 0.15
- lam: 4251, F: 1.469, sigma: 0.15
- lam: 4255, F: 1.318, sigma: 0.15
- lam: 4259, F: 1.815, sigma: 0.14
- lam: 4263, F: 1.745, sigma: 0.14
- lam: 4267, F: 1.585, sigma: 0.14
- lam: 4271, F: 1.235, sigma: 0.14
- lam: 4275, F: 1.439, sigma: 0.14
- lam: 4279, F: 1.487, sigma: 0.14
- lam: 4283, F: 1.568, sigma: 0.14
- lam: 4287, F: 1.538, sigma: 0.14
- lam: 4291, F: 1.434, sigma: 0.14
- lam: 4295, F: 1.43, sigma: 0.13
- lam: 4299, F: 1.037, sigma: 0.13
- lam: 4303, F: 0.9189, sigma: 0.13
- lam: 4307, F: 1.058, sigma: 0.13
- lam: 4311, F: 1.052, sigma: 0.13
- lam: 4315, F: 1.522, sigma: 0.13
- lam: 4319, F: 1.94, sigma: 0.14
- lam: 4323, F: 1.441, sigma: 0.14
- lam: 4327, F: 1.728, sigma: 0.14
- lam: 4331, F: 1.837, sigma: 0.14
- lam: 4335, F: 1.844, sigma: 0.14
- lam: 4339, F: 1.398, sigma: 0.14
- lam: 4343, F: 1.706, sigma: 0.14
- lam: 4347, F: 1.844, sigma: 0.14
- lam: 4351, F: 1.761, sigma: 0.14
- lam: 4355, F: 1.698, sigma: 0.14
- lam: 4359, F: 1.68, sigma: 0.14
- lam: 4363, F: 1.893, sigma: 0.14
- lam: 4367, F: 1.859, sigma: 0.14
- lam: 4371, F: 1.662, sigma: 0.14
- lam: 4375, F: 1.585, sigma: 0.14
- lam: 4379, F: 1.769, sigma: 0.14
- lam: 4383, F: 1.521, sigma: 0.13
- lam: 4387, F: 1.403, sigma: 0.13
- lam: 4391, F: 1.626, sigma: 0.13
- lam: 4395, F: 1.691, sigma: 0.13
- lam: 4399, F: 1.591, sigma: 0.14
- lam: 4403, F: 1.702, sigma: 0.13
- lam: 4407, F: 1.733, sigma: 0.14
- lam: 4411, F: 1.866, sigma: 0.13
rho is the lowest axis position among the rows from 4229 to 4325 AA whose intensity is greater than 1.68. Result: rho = 4243 AA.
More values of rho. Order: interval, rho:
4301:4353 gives 4319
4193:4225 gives 4195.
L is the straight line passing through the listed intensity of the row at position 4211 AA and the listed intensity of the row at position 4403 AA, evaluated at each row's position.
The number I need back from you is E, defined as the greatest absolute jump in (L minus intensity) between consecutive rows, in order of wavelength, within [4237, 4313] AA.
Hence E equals 0.50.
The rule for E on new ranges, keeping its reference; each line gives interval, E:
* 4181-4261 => 0.50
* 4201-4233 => 0.30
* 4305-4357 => 0.50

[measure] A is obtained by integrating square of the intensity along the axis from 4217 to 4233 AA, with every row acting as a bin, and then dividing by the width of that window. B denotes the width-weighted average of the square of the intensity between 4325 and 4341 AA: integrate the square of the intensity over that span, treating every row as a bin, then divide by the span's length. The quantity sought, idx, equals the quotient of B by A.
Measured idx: 1.21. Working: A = 2.41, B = 2.9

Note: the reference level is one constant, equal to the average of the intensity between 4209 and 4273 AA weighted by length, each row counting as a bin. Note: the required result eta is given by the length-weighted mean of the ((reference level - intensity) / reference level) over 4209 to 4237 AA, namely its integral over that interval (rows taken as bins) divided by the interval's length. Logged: 0.016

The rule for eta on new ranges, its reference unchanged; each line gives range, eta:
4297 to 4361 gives 0.031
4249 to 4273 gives 0.032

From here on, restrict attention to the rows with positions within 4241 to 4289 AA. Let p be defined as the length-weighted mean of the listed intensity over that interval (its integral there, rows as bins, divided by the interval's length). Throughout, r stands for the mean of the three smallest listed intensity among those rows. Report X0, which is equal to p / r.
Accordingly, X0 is 1.18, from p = 1.57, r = 1.33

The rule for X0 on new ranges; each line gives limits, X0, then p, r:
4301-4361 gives 1.55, 1.56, 1.01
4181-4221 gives 1.15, 1.50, 1.30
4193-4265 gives 1.20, 1.57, 1.31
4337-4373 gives 1.09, 1.72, 1.58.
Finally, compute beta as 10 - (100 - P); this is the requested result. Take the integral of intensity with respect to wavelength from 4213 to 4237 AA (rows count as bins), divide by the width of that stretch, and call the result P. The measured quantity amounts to -88.5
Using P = 1.53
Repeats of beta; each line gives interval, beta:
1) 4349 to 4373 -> -88.2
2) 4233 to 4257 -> -88.4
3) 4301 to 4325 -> -88.7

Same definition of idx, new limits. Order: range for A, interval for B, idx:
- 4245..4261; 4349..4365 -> 1.25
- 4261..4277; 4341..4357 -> 1.34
